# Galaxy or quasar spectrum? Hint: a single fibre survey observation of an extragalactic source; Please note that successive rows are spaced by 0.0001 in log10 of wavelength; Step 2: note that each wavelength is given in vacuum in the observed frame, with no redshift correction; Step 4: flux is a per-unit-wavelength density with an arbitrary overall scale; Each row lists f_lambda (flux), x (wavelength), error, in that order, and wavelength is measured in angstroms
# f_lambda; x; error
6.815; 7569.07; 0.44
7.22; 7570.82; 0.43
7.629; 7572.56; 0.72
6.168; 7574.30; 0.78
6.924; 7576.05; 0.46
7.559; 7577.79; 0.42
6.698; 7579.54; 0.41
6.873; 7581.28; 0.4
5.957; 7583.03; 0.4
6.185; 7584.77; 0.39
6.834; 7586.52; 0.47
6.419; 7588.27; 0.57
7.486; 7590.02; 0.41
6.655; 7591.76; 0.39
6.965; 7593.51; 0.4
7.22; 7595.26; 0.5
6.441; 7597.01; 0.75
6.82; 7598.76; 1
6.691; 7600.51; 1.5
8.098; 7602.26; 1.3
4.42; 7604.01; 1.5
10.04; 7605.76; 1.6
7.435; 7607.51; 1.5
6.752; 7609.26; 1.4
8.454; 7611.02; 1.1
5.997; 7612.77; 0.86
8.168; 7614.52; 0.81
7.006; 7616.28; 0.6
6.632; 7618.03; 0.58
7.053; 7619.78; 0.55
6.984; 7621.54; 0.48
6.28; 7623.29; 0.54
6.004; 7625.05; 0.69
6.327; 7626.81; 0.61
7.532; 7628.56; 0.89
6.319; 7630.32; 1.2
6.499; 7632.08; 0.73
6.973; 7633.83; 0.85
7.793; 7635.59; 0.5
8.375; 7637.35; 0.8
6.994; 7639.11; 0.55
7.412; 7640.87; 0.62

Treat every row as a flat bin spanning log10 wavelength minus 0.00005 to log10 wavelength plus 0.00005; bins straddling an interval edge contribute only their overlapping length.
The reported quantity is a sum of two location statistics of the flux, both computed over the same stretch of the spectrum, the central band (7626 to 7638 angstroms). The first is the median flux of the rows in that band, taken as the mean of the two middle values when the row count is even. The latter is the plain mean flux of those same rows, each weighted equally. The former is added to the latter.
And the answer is 14.1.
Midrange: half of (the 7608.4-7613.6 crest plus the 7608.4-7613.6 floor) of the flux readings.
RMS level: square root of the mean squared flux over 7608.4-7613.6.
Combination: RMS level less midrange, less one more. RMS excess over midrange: -1.08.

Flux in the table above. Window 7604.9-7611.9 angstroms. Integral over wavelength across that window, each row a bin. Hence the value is 57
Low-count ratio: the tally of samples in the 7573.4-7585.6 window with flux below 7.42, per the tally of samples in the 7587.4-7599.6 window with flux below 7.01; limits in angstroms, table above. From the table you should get 1.20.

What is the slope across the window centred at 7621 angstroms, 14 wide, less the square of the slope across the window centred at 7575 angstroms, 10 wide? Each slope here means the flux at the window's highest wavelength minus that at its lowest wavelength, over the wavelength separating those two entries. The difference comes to -0.15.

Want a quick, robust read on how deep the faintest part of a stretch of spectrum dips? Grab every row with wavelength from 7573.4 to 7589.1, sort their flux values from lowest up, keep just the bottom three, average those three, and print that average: 6.10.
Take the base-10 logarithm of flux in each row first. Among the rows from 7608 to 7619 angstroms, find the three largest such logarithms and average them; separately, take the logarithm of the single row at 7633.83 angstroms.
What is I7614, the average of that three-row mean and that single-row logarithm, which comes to 0.869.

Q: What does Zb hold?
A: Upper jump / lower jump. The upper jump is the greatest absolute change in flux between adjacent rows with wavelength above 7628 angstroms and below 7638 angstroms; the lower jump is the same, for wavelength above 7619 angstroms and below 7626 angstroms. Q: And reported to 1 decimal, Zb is 1.7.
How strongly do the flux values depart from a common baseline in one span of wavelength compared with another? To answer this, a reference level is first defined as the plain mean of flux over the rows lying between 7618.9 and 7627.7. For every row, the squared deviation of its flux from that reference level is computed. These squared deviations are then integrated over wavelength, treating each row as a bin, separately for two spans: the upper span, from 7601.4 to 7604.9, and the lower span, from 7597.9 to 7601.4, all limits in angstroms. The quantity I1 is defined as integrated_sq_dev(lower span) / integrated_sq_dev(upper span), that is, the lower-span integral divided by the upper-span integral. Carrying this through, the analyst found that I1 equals 0.0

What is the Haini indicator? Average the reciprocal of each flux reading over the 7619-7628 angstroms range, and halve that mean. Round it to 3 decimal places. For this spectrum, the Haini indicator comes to 0.077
